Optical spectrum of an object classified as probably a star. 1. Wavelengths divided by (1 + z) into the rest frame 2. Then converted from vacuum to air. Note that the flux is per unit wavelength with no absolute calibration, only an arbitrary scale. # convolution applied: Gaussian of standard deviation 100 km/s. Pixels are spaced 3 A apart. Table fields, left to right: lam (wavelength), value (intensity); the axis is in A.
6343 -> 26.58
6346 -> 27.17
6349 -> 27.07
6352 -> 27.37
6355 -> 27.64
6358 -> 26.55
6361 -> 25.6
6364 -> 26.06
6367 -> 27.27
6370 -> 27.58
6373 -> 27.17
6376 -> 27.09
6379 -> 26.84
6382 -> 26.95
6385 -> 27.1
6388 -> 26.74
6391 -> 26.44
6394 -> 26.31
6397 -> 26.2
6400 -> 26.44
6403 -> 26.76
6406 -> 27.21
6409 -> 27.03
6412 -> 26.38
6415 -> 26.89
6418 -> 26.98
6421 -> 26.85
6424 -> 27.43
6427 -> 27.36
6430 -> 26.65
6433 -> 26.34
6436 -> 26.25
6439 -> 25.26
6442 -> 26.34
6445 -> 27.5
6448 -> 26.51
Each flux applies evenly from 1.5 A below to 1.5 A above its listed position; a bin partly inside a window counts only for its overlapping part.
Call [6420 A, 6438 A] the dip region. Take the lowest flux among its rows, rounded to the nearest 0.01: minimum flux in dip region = 26.25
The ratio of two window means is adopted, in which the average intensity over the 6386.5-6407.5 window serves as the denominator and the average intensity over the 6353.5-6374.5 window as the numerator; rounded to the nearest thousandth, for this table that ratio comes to 1.010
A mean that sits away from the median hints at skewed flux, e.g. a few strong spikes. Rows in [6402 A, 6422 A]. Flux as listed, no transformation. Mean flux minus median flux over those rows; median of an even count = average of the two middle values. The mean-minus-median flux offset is -0.02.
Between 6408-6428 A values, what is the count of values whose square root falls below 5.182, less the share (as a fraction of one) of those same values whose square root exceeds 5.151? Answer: 1.1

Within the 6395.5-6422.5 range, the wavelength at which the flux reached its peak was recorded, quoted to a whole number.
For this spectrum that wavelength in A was 6406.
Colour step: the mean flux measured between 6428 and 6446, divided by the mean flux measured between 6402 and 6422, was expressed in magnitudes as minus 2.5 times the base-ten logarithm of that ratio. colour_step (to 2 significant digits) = 0.020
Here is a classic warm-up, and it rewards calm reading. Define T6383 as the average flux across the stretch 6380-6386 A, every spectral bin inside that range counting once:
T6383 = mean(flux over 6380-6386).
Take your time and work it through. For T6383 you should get 27.0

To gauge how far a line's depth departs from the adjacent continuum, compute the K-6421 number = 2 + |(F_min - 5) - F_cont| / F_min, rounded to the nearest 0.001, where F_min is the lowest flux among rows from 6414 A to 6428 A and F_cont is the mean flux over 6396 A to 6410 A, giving 2.182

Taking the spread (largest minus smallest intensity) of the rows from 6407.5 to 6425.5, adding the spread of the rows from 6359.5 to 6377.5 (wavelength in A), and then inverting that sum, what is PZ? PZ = 0.33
